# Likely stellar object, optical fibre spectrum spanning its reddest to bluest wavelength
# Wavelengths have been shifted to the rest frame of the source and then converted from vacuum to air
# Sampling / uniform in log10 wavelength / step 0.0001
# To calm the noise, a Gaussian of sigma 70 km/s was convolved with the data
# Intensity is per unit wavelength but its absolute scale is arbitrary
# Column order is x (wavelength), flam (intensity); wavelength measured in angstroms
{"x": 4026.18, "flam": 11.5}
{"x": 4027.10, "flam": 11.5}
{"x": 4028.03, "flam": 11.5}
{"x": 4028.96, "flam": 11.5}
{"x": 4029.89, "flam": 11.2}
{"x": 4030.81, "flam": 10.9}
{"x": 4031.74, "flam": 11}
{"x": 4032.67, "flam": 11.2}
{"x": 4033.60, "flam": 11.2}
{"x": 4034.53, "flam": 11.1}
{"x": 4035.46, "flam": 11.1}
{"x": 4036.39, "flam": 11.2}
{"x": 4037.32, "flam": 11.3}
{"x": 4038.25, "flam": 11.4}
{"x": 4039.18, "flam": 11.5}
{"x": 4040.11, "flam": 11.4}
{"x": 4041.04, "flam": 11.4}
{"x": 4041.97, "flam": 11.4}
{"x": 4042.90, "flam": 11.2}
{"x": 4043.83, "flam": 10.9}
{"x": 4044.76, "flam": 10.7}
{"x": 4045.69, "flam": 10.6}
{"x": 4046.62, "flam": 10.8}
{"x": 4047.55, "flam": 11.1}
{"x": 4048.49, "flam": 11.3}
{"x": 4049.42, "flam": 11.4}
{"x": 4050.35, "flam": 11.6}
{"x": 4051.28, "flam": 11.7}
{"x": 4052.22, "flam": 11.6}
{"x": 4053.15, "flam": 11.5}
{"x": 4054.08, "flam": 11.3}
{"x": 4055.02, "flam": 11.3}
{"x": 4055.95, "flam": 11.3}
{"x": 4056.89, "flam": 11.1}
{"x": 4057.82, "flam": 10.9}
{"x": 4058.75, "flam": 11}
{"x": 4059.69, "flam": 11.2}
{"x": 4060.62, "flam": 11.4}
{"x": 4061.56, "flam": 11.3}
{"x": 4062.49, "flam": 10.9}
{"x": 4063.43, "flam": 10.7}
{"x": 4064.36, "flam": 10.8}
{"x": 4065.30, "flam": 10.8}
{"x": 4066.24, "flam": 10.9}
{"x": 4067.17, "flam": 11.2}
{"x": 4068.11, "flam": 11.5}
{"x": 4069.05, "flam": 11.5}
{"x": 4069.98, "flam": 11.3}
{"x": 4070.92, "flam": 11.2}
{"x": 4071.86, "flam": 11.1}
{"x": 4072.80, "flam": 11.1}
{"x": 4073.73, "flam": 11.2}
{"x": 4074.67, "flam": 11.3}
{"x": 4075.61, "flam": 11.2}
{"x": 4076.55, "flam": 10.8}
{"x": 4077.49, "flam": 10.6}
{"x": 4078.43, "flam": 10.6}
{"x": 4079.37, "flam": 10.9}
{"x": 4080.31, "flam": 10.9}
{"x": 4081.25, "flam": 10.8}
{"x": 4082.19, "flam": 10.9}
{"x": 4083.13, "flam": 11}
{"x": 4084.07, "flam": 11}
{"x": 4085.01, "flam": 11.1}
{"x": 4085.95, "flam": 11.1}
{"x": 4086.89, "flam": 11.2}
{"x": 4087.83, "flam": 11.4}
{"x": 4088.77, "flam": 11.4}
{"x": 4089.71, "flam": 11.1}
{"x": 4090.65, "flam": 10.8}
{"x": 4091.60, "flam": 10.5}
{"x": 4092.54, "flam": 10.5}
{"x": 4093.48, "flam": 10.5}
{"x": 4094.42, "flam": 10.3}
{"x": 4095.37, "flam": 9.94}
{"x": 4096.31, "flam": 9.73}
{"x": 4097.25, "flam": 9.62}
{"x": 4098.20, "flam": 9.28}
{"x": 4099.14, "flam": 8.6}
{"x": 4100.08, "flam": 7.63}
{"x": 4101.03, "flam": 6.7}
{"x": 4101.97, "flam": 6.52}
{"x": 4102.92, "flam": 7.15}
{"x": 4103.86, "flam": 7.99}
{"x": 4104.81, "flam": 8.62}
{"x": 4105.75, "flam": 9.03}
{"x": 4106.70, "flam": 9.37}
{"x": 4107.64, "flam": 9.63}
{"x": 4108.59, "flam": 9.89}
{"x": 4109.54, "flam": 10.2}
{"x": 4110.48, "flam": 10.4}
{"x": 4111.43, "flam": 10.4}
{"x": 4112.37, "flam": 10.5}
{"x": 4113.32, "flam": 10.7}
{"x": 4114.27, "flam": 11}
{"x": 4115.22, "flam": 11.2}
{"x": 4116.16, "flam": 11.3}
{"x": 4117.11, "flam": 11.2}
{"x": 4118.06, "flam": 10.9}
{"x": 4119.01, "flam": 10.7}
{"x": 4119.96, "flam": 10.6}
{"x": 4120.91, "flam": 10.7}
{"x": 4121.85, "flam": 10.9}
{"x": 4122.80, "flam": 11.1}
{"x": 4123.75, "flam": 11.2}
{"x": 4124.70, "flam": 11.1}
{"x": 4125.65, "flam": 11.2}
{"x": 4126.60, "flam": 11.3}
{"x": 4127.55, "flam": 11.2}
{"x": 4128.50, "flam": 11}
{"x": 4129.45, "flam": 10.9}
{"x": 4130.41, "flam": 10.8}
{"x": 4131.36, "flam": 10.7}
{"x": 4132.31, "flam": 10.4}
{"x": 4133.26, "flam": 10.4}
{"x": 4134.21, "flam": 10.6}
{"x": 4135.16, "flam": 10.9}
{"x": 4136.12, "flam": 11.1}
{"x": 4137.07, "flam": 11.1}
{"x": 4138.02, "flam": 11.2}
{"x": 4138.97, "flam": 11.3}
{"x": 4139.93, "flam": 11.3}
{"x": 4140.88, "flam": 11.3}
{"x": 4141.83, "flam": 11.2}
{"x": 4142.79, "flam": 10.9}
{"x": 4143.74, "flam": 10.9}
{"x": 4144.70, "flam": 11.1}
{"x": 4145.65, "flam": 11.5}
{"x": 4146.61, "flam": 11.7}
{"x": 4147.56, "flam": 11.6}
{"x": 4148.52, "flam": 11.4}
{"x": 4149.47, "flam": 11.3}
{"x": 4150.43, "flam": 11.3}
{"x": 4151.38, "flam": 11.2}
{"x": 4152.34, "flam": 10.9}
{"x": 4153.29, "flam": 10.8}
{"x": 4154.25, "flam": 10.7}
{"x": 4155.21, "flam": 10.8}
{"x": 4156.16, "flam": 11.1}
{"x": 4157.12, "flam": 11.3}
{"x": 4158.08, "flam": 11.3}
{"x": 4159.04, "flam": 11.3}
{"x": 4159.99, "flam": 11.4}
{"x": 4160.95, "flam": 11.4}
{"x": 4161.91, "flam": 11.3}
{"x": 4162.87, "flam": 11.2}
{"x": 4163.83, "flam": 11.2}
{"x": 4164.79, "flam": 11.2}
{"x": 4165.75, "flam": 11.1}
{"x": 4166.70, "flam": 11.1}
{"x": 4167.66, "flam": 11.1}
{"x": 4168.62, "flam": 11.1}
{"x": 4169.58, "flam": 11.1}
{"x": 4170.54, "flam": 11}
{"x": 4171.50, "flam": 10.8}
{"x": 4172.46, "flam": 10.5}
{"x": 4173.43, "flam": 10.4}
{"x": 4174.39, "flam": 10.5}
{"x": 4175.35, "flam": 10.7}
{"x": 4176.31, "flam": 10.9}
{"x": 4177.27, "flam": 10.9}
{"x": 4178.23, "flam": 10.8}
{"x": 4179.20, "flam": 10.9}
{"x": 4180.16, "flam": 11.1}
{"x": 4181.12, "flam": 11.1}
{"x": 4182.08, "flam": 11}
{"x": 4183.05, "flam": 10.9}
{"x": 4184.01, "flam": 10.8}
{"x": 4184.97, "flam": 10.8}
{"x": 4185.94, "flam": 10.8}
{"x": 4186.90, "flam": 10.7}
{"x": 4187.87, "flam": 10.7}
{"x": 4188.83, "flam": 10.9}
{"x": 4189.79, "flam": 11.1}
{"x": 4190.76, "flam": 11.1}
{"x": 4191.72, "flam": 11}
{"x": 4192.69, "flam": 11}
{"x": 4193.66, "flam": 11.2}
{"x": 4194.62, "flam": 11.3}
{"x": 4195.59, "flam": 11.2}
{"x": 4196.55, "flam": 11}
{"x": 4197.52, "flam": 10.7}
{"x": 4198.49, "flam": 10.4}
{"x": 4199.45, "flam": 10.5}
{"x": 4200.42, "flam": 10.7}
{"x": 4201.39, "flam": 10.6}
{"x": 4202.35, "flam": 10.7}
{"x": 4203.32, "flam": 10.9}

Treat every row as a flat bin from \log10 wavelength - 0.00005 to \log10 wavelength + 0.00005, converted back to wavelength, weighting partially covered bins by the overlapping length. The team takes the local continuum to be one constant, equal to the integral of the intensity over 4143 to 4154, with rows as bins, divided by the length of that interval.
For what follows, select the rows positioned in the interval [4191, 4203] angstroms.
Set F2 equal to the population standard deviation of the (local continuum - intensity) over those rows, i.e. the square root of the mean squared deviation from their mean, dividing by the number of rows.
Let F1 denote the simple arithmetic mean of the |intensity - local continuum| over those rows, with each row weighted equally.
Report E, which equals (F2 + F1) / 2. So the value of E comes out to 0.33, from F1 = 0.38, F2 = 0.28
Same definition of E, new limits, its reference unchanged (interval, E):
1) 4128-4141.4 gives 0.32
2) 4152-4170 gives 0.18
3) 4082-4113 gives 1.39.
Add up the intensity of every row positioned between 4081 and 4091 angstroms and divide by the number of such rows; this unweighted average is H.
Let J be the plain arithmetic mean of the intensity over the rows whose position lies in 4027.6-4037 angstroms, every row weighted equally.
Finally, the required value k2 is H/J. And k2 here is 0.99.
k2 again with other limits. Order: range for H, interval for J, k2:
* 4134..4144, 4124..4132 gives 1.00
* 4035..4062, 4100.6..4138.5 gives 1.09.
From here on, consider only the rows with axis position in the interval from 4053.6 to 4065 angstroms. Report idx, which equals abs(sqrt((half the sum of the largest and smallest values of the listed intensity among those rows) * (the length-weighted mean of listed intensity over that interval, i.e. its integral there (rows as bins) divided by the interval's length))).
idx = 11.1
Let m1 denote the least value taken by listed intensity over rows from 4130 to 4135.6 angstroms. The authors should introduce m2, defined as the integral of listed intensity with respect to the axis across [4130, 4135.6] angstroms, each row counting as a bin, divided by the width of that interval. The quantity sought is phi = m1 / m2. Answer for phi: 0.977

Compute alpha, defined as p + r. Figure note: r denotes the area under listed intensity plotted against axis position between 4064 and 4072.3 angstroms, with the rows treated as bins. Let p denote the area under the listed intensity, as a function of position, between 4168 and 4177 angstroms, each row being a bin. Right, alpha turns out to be 190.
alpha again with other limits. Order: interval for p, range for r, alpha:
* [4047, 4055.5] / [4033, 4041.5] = 193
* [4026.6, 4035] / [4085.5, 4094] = 187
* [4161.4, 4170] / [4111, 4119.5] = 188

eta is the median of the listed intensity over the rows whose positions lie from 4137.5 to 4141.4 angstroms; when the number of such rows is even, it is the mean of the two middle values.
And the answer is 11.30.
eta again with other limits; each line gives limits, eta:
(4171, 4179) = 10.75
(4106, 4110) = 9.76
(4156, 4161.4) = 11.30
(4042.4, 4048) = 10.85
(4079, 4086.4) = 10.95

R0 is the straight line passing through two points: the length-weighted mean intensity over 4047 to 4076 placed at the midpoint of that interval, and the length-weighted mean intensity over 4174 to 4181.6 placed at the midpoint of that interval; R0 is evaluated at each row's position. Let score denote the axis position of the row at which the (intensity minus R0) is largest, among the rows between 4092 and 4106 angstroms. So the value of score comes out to 4093.48 angstroms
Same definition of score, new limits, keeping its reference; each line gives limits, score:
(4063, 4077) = 4069.05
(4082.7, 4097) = 4088.77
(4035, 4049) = 4039.18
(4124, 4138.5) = 4126.60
